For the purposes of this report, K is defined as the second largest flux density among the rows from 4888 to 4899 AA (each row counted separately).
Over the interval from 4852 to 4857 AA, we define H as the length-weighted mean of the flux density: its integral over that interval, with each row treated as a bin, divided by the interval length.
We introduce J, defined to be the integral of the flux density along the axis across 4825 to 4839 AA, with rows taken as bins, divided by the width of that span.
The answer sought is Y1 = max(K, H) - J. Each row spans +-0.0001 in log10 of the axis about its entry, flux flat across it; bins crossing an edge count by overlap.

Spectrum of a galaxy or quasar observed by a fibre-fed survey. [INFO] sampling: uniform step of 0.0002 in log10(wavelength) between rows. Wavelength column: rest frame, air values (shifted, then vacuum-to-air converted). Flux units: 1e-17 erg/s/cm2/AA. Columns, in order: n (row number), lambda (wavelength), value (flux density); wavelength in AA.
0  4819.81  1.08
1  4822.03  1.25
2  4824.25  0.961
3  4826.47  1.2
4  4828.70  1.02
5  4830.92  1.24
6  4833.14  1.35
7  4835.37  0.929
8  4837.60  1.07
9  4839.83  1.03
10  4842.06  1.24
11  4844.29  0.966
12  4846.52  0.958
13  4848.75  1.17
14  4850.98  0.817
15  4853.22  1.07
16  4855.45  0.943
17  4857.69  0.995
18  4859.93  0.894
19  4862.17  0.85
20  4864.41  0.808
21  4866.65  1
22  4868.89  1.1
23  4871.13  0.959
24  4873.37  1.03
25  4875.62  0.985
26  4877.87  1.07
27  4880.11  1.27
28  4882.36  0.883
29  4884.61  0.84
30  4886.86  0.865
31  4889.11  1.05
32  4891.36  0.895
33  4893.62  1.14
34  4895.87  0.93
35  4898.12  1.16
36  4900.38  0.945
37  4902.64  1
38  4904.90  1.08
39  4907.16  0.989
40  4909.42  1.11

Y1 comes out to 0.01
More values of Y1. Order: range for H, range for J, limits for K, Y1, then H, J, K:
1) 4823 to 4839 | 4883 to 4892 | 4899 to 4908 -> 0.20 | 1.11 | 0.91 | 1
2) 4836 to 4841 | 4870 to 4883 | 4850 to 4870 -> 0.03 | 1.04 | 1.04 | 1.07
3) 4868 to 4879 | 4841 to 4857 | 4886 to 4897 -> 0.03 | 1.03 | 1.02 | 1.05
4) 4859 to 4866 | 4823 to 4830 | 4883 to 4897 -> -0.02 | 0.86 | 1.07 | 1.05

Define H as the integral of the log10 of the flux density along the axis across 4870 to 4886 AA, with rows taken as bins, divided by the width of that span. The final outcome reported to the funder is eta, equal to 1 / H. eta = -451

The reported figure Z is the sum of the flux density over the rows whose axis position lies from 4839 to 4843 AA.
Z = 2.27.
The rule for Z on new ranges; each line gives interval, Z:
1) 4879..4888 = 3.86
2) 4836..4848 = 5.26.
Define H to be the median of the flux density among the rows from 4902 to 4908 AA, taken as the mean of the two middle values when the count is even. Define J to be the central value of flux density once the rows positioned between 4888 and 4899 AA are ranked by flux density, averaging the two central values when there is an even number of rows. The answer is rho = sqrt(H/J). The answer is 0.98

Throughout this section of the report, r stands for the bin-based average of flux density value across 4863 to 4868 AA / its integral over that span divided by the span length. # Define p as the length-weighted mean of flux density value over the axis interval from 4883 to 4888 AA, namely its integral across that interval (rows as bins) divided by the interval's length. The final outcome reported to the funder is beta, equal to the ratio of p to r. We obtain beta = 0.94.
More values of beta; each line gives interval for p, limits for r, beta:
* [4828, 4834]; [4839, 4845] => 1.11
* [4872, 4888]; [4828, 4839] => 0.88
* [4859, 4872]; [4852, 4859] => 0.94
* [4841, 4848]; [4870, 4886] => 1.06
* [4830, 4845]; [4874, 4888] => 1.14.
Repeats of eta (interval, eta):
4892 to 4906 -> 71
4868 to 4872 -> 85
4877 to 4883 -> 31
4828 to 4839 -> 22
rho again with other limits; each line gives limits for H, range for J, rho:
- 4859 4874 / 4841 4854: 0.97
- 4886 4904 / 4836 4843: 0.95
